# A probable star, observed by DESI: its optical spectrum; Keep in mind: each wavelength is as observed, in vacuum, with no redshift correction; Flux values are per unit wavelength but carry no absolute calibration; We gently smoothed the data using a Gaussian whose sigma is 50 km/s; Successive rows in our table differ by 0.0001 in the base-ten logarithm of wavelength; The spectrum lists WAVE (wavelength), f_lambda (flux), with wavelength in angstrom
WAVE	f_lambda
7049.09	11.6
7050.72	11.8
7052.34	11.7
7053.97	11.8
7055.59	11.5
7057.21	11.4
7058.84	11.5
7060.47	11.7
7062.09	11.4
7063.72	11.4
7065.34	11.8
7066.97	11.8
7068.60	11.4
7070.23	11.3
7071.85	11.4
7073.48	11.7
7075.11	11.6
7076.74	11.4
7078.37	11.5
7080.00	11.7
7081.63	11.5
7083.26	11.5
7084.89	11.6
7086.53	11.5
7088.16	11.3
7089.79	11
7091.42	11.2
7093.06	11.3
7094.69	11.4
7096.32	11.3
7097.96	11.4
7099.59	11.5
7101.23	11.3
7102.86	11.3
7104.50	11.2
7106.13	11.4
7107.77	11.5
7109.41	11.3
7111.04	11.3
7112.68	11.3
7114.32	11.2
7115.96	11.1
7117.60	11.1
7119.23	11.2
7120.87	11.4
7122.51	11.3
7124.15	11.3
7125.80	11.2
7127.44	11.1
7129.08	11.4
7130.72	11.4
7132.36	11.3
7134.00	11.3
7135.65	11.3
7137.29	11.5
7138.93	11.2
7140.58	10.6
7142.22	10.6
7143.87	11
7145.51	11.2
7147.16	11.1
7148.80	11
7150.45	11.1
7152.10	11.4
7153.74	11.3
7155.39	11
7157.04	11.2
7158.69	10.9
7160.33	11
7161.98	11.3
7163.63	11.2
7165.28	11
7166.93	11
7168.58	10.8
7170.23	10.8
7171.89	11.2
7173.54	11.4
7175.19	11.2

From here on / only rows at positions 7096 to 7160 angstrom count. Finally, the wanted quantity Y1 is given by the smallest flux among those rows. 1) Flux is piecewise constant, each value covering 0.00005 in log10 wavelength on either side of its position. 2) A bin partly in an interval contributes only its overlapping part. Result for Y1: 10.6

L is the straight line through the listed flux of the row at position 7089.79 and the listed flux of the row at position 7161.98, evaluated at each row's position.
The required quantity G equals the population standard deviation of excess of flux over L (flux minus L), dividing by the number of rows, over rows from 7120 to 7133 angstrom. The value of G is 0.10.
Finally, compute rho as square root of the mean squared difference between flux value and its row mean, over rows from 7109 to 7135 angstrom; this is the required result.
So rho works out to 0.10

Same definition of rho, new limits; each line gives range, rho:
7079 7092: 0.21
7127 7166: 0.23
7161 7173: 0.18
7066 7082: 0.16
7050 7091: 0.19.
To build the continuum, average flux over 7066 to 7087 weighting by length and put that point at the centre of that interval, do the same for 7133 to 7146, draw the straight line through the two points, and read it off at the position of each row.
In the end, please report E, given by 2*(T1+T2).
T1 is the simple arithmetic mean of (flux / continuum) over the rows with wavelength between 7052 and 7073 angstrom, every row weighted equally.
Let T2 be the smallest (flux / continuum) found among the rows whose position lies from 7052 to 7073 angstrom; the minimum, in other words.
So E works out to 3.94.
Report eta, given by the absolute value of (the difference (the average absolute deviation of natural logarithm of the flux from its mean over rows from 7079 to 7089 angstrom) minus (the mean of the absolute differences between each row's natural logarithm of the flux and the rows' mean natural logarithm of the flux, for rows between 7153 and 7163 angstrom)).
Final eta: 0.006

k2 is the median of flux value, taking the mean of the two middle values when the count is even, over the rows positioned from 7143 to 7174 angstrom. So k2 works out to 11.1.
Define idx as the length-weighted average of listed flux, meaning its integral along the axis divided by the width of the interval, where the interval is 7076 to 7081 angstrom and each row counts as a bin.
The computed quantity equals 11.5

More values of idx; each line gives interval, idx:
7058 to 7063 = 11.5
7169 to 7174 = 11.1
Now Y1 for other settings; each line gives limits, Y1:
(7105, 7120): 11.1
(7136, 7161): 10.6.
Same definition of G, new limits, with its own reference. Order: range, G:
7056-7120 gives 0.24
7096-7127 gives 0.13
